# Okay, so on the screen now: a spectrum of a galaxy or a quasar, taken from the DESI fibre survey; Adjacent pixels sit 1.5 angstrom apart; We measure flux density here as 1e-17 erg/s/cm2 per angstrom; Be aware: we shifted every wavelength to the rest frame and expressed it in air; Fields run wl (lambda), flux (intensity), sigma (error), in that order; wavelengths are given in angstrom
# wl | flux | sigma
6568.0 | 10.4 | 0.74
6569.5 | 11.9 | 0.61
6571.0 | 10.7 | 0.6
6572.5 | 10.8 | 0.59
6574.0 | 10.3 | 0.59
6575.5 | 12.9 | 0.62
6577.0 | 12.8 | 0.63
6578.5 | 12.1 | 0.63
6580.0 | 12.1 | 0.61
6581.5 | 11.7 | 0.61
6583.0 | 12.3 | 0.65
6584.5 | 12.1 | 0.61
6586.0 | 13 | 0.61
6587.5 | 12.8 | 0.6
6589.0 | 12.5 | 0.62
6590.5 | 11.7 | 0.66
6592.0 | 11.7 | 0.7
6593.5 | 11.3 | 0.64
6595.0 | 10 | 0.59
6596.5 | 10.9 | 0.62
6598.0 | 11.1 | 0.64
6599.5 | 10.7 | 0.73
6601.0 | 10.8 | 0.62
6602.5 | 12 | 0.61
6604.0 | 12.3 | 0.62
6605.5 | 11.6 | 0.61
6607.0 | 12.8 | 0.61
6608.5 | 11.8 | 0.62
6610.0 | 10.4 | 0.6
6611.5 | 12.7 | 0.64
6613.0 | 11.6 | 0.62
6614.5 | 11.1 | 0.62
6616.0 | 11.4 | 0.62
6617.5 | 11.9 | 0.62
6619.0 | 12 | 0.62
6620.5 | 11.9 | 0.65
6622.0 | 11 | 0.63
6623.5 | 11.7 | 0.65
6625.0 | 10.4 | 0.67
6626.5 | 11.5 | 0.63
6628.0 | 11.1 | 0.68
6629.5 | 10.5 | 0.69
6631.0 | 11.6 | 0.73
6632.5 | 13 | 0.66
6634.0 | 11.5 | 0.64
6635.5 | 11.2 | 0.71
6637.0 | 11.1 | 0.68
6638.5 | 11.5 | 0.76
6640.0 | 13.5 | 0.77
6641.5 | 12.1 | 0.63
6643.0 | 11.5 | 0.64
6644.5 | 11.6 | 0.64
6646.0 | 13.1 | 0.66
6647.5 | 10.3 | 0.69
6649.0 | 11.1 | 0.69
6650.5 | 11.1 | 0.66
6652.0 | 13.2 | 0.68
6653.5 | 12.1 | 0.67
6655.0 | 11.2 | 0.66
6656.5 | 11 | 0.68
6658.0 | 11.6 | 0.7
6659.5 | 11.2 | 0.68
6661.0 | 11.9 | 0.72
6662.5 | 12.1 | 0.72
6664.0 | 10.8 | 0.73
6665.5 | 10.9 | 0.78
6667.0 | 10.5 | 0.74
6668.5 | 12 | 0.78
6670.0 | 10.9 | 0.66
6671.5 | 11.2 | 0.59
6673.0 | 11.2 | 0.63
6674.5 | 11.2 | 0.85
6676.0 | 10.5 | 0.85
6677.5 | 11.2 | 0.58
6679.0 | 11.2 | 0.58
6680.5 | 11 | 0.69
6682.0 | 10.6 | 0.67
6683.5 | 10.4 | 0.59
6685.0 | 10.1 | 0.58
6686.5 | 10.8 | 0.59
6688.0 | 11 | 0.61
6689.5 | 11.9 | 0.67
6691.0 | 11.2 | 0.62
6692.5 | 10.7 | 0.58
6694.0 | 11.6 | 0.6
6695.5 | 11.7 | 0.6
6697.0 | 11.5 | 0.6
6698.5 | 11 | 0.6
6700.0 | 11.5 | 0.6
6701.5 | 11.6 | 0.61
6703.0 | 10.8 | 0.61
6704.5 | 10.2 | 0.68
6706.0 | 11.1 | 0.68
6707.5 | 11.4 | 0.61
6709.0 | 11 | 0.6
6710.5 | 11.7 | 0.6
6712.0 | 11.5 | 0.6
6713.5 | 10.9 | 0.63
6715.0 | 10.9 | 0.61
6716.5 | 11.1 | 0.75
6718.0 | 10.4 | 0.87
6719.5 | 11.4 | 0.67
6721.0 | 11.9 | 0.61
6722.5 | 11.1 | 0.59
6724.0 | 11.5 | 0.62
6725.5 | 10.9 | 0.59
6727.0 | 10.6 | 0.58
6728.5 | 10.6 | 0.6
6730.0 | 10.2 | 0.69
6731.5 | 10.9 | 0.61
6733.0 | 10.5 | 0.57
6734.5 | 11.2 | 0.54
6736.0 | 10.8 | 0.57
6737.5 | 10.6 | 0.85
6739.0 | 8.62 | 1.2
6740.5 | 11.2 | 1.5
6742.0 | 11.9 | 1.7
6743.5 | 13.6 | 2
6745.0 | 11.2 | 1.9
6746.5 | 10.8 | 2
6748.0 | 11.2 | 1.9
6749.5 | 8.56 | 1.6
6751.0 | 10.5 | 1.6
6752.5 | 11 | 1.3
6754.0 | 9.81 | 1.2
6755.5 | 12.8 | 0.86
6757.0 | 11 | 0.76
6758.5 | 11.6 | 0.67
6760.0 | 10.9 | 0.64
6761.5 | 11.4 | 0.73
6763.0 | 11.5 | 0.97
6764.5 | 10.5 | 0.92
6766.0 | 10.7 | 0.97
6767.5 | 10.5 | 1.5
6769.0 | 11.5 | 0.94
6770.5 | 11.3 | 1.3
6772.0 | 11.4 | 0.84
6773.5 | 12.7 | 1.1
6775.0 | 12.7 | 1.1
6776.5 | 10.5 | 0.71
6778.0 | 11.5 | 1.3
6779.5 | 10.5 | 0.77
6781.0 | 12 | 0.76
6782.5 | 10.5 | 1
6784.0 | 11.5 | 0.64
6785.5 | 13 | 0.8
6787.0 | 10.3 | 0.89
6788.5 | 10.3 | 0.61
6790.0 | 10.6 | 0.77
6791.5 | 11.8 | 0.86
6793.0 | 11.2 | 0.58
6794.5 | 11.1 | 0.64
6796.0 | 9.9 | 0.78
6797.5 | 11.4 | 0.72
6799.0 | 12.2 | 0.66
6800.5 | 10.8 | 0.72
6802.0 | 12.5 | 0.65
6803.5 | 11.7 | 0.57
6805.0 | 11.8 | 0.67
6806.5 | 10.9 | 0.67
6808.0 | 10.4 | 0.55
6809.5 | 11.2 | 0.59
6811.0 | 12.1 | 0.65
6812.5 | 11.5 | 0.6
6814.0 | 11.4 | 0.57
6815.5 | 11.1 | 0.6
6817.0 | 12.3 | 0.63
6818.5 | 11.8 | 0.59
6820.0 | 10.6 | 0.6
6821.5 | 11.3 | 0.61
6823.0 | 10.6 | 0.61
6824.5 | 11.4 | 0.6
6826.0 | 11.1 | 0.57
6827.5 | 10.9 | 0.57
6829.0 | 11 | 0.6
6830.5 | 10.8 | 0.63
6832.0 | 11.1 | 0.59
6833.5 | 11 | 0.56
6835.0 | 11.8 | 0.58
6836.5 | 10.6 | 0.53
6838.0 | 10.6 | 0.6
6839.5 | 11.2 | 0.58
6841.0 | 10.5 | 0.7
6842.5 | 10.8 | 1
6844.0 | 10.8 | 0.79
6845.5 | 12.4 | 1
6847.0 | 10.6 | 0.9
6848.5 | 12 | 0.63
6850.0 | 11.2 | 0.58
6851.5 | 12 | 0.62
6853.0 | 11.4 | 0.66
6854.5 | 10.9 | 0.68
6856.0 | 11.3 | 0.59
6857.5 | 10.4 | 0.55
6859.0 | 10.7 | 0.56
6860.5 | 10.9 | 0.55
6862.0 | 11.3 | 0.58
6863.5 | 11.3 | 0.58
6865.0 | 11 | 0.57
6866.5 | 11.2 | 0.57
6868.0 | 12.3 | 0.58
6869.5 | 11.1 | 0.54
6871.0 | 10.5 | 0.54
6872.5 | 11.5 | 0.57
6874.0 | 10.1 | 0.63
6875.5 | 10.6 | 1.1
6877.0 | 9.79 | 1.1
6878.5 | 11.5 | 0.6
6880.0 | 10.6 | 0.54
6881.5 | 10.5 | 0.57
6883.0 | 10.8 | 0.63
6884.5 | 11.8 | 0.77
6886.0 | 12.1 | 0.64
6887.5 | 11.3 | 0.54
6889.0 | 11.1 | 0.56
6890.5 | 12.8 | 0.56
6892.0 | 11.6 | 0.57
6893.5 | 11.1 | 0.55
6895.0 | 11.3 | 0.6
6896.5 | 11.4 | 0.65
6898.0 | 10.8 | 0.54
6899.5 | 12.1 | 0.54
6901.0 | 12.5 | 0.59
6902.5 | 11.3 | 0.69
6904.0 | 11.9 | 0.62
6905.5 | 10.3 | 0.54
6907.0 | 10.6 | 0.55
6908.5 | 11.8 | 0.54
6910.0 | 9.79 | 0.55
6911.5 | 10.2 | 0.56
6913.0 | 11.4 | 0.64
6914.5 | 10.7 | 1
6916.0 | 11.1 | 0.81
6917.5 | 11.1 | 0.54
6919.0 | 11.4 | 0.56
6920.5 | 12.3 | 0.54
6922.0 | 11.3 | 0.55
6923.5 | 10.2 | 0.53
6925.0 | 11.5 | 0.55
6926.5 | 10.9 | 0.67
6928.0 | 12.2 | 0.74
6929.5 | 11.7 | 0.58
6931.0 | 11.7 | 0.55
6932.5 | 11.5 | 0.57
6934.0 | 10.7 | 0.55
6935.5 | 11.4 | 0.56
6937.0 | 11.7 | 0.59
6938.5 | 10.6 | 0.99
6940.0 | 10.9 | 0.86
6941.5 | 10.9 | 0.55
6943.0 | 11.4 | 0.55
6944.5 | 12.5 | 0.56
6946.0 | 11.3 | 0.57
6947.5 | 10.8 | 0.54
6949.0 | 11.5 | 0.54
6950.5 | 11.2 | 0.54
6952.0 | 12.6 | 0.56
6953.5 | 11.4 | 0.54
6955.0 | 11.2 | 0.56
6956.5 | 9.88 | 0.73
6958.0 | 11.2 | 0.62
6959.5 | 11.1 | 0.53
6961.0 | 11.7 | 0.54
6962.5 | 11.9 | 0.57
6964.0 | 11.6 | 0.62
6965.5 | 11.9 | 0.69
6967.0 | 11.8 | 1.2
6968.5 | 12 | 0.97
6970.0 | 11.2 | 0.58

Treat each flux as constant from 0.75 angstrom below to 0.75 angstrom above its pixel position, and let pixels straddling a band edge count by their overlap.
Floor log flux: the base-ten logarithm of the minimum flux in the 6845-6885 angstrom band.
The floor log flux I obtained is 0.991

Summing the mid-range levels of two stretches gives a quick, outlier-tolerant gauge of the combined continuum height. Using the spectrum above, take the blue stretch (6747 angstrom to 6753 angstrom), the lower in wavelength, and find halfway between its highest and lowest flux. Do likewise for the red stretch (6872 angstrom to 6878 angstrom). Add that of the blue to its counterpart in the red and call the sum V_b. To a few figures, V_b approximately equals 20.5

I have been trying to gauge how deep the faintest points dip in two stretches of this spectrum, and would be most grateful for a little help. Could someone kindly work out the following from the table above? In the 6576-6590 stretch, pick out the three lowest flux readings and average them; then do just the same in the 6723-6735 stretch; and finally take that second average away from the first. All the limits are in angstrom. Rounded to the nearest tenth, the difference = 1.5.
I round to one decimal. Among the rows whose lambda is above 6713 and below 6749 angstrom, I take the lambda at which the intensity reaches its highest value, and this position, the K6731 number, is 6743.5 angstrom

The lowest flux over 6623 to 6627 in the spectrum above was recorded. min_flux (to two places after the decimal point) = 10.40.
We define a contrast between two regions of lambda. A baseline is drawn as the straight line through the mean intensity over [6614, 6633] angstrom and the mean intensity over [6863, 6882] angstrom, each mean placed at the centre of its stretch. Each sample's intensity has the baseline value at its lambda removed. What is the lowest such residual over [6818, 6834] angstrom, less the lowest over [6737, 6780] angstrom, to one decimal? 2.2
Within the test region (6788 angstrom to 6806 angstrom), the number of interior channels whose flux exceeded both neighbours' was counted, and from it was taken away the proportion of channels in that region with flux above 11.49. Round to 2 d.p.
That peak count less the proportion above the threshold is 2.58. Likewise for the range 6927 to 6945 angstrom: 0.50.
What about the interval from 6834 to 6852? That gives 2.67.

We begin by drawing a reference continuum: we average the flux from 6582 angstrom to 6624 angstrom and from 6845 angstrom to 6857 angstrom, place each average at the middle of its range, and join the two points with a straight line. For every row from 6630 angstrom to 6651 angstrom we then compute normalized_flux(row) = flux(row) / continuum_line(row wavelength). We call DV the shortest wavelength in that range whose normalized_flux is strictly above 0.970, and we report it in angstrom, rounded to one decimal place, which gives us 6631.0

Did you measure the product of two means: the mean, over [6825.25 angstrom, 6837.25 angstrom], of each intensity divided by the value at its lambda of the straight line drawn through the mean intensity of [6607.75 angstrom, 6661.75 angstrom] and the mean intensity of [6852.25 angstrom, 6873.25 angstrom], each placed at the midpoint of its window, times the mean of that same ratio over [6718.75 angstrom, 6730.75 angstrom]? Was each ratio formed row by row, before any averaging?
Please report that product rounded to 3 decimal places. 0.953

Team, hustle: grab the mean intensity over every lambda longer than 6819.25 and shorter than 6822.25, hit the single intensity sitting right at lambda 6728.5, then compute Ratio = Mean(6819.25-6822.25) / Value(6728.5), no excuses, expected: 1.03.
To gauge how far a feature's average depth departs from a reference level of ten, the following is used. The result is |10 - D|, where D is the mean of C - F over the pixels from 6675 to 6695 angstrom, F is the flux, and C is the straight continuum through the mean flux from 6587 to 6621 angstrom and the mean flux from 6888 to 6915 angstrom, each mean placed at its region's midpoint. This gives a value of 9.4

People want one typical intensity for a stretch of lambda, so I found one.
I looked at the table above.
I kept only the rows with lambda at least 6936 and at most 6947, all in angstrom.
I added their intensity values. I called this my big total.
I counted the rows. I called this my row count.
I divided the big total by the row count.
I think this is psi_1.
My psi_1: 11.3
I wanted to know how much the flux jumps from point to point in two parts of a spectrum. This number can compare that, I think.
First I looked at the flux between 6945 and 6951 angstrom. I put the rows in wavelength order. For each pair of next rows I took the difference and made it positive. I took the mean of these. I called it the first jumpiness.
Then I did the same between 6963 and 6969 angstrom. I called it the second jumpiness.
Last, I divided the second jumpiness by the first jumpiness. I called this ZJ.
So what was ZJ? 0.40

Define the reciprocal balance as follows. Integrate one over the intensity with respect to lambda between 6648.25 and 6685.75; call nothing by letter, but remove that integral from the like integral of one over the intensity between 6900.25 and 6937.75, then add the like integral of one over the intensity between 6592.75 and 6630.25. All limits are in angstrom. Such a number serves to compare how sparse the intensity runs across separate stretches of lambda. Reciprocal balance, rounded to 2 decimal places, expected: 3.30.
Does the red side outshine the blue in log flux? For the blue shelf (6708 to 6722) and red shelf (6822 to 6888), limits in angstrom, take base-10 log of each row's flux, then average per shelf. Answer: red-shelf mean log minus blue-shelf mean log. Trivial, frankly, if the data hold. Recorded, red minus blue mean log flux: -0.005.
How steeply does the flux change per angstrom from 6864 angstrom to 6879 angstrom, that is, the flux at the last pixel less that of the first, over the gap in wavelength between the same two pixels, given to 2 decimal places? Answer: 0.04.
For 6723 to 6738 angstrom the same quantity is -0.07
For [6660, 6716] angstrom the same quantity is -0.02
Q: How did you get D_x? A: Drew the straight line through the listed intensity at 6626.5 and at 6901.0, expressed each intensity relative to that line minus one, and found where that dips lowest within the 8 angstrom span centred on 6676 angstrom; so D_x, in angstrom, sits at 6676.0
